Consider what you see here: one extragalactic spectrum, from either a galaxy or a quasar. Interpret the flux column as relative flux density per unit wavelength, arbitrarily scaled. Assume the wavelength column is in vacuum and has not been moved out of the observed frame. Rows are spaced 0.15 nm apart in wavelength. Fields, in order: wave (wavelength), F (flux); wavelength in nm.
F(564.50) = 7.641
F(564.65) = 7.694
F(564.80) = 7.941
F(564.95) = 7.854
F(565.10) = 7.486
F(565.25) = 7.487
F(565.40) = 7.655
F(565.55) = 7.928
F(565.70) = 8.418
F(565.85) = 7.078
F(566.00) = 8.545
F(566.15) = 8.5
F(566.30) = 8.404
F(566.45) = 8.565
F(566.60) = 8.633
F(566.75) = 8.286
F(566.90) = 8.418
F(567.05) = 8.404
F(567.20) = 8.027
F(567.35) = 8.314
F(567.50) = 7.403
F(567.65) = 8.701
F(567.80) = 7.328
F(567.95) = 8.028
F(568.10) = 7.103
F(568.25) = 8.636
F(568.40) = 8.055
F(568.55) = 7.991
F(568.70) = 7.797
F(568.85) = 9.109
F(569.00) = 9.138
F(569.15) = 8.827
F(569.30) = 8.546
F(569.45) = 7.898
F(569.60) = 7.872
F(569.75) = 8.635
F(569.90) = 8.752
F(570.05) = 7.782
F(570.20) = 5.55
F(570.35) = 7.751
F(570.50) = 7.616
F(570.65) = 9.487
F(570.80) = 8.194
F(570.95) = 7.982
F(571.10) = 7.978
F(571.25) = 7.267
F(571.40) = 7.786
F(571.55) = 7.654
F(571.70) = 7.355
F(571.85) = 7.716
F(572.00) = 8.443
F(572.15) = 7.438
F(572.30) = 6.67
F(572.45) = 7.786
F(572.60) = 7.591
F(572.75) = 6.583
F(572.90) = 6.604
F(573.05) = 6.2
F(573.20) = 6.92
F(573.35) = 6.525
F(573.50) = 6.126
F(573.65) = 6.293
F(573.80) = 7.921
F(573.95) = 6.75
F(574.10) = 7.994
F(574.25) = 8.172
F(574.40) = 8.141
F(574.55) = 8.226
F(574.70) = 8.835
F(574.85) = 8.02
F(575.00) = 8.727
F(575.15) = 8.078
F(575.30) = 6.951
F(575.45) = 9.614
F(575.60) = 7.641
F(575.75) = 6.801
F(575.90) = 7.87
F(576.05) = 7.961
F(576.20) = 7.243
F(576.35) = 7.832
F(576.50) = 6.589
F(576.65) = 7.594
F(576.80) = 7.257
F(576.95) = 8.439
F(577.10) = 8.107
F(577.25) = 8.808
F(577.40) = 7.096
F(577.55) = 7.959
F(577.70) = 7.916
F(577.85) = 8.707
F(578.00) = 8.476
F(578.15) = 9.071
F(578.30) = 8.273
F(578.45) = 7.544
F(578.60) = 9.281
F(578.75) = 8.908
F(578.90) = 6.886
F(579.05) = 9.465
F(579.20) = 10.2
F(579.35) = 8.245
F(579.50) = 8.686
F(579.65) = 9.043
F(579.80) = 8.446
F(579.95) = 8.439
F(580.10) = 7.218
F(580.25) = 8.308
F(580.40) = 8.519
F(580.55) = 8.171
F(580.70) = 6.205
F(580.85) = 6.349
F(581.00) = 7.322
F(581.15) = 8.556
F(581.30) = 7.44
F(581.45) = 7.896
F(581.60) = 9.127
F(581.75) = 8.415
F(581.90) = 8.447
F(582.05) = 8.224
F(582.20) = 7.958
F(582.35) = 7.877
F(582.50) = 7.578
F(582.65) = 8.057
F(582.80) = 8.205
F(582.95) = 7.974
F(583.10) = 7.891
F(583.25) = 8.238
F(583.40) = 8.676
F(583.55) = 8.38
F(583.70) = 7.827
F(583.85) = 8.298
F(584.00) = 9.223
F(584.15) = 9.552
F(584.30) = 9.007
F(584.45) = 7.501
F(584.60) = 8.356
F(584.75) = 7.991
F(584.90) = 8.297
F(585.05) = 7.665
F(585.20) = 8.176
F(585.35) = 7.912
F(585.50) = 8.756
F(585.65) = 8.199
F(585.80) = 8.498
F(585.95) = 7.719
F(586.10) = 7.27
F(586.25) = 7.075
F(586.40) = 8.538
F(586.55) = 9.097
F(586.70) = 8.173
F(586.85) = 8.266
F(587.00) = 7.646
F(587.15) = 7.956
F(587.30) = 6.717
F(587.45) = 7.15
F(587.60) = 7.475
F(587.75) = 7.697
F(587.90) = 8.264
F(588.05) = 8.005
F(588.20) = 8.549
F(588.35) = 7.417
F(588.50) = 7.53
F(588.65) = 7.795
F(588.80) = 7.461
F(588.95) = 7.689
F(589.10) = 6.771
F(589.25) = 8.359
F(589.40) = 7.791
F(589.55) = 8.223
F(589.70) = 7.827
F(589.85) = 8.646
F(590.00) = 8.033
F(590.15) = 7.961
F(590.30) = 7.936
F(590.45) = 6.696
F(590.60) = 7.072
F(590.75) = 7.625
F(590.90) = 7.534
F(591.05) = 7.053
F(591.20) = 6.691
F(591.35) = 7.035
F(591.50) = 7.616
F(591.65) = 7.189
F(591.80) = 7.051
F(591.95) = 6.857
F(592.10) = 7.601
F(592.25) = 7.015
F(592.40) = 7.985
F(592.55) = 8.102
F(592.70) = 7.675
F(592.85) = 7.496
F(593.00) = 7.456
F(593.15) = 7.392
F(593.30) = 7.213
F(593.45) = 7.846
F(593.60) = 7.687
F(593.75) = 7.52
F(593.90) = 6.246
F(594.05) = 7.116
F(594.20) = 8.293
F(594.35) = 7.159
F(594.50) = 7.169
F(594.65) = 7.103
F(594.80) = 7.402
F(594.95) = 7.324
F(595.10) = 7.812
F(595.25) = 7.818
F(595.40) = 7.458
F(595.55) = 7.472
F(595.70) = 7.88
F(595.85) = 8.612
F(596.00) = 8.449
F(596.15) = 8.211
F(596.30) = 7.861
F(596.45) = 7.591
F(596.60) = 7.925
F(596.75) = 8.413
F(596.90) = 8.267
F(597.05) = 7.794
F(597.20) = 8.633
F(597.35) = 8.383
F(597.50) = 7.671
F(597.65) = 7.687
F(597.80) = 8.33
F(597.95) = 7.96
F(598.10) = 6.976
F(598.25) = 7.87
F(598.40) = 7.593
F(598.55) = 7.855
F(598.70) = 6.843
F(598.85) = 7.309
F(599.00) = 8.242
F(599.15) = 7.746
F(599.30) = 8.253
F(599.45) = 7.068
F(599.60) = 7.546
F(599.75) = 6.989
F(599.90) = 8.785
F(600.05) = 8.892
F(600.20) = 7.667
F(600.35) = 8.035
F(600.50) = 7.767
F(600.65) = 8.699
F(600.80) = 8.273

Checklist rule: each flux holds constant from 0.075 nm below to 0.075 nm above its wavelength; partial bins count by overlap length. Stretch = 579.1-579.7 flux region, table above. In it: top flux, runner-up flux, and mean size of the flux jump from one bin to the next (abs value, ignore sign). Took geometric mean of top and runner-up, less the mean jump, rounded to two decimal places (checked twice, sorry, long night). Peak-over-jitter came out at 8.69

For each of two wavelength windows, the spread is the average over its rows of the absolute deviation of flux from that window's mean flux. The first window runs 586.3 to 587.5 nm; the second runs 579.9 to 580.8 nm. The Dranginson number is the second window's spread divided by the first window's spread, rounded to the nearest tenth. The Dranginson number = 1.3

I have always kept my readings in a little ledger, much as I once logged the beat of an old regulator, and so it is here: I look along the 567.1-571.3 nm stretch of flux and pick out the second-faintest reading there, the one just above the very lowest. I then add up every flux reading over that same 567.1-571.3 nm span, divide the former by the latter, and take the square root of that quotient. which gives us 0.177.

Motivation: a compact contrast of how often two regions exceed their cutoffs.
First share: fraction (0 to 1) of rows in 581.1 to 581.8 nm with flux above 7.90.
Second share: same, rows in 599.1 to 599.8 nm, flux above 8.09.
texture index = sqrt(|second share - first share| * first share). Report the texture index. 0.49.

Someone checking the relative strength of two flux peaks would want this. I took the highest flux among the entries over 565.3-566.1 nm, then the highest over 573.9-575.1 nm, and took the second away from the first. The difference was -0.29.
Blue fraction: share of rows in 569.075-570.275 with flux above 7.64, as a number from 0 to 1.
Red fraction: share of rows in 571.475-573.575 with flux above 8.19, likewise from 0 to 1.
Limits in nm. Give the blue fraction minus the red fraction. 0.8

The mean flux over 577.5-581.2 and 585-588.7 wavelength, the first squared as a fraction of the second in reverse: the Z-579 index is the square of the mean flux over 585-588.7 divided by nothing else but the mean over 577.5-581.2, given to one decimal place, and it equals 7.6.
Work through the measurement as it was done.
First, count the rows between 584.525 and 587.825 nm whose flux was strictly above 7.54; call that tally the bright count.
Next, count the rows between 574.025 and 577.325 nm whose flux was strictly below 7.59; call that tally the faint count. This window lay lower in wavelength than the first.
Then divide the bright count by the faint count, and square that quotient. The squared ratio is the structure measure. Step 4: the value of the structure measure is 12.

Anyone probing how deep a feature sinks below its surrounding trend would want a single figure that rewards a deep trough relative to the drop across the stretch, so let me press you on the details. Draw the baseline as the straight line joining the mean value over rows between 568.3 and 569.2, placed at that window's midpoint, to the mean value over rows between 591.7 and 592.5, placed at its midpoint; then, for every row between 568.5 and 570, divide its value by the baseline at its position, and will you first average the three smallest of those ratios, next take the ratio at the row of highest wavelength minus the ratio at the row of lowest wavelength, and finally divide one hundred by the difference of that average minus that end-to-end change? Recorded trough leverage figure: 120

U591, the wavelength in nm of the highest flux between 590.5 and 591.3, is 590.75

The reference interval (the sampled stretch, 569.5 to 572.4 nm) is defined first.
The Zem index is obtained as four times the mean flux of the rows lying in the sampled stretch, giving 31.1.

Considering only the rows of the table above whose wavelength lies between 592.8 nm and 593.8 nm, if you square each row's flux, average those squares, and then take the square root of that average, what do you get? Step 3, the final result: 7.5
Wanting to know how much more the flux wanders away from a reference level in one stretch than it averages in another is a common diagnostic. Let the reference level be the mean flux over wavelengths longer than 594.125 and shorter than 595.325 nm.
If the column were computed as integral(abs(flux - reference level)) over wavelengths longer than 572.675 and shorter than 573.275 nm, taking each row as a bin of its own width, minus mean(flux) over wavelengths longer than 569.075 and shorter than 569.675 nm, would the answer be -7.73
